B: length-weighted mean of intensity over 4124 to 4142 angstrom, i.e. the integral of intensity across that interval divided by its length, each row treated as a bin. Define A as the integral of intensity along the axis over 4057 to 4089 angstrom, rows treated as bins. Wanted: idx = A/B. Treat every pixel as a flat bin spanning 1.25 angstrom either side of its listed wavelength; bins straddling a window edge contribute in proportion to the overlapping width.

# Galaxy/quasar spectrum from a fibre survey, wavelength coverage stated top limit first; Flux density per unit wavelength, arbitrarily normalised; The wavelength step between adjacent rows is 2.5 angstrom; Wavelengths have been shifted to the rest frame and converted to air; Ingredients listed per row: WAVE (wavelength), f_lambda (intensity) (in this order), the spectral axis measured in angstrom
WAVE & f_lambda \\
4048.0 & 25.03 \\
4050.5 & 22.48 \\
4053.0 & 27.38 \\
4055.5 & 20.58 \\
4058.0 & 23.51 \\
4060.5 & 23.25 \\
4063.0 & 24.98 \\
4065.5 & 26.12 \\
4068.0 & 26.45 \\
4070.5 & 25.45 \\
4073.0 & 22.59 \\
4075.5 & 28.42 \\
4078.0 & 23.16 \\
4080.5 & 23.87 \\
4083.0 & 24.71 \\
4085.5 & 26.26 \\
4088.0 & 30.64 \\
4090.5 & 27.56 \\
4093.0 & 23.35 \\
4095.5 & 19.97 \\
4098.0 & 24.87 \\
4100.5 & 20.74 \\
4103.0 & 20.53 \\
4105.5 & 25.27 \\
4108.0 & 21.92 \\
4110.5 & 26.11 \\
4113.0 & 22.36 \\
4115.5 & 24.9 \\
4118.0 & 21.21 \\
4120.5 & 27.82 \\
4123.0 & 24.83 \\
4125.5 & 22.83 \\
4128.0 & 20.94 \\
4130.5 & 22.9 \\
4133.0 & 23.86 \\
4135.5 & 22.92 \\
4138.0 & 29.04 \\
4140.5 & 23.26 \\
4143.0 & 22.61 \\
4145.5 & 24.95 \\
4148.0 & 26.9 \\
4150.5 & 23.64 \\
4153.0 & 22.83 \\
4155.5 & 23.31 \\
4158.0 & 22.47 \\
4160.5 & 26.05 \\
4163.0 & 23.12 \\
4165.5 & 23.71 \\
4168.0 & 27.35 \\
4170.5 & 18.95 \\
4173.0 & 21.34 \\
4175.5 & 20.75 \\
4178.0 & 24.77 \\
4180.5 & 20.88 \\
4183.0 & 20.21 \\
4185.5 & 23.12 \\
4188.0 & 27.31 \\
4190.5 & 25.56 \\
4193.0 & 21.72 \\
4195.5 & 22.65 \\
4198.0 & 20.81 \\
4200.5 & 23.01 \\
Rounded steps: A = 810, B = 23.7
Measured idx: 34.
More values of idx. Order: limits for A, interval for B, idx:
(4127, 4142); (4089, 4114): 15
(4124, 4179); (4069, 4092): 50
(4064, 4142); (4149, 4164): 80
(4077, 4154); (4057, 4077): 74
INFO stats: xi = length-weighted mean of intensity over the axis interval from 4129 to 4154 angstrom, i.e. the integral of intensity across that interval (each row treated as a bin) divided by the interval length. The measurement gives 24.3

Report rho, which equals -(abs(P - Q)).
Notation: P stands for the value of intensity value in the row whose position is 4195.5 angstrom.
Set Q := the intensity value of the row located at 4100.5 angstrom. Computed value -1.9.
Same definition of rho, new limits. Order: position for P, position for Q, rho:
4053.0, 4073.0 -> -4.8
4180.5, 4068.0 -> -5.6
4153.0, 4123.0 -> -2.0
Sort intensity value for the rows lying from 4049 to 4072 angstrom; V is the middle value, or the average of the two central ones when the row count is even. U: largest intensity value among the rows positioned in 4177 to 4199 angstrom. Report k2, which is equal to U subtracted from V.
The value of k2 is -2.3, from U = 27.31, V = 25.0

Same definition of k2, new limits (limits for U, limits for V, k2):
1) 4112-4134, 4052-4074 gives -2.8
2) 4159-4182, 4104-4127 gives -2.5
